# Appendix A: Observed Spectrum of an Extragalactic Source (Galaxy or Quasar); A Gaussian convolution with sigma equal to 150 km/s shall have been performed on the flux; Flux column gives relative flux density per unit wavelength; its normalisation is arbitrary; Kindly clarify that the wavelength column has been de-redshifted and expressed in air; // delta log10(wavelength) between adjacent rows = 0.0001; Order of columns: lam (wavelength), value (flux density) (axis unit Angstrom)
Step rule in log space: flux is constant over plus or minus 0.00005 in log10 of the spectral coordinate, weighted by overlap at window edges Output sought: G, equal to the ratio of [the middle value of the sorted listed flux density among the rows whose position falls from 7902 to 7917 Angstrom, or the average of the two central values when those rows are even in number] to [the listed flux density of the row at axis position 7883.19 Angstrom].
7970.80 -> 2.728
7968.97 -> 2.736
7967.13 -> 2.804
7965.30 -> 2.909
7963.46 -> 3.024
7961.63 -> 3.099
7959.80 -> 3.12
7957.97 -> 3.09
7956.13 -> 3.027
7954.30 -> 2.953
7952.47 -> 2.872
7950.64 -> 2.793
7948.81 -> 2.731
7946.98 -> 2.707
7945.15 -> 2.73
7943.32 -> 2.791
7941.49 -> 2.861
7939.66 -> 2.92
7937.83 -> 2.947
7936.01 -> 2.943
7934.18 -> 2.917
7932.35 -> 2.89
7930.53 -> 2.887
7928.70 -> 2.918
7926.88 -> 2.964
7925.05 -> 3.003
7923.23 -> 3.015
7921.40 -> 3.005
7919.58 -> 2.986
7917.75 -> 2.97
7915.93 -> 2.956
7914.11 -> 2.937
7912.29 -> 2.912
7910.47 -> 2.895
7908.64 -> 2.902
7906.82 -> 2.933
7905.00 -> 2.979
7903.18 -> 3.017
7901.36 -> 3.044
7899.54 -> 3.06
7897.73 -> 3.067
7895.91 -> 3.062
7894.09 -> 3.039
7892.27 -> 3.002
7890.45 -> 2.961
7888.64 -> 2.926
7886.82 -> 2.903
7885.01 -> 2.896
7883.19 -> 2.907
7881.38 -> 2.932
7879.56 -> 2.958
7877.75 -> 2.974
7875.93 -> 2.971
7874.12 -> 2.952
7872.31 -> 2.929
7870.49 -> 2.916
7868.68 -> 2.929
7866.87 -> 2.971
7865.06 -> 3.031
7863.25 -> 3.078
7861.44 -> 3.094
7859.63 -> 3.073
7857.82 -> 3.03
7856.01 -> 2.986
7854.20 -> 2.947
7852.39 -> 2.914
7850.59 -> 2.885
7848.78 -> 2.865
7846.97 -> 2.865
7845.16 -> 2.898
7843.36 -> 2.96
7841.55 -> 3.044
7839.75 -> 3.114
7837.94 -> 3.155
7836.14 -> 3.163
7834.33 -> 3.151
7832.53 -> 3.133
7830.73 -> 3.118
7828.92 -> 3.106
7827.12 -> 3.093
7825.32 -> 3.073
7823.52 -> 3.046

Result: 1.01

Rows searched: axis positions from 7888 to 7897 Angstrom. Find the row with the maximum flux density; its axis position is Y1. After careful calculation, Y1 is 7895.91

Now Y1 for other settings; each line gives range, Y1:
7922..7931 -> 7923.23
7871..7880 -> 7877.75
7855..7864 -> 7861.44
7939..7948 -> 7939.66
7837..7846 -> 7837.94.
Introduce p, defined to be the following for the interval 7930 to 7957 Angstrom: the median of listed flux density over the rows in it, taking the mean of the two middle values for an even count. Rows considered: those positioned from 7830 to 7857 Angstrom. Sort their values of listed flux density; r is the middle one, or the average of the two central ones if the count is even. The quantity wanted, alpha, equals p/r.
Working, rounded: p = 2.89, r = 2.99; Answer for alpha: 0.97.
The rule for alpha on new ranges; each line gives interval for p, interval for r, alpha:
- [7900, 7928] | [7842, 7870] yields 1.00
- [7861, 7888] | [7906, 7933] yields 1.01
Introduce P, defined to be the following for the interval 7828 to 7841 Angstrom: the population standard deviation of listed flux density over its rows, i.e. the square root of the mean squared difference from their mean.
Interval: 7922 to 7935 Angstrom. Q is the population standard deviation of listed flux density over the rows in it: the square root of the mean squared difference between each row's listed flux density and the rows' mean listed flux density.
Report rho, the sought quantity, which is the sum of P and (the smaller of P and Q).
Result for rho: 0.04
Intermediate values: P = 0.021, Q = 0.048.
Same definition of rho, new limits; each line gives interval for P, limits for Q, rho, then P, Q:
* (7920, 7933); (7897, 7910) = 0.10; 0.052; 0.060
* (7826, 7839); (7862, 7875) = 0.05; 0.025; 0.056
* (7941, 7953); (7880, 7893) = 0.10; 0.060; 0.035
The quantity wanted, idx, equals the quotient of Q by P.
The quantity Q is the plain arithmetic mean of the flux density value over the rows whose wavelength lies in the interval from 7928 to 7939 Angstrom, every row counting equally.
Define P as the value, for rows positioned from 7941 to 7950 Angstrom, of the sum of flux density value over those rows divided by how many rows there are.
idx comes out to 1.06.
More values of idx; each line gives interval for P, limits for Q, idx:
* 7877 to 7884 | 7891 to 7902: 1.03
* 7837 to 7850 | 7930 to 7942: 0.97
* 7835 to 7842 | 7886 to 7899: 0.96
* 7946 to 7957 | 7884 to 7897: 1.04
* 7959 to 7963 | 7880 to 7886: 0.94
